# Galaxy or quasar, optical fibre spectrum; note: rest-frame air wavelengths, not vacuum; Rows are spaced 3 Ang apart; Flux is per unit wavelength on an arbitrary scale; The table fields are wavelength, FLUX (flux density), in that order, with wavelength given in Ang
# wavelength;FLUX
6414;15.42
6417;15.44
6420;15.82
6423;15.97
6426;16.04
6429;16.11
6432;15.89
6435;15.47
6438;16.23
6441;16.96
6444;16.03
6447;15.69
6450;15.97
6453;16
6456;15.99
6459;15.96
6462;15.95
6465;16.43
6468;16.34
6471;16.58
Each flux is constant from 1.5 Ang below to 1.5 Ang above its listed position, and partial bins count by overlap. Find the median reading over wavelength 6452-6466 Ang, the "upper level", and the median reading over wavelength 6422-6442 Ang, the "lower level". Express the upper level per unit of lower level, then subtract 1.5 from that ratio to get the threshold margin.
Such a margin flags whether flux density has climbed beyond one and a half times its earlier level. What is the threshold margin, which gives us -0.503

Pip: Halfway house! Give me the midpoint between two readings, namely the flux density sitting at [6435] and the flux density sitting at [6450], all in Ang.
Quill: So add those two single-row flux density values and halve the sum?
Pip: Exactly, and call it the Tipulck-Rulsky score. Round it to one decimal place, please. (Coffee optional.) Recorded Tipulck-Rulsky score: 15.7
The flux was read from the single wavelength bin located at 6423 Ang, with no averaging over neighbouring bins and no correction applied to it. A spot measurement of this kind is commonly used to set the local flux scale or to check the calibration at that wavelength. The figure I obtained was 15.97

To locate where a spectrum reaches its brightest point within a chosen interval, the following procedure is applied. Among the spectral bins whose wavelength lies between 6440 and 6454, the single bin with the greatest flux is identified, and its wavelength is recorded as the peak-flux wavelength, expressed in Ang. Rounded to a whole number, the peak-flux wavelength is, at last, 6441 Ang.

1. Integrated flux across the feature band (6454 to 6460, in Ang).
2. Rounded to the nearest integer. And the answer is 96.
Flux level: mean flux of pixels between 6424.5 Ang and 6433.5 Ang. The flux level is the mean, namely 16.0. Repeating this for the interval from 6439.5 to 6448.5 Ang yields 16.2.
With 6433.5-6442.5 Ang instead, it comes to 16.2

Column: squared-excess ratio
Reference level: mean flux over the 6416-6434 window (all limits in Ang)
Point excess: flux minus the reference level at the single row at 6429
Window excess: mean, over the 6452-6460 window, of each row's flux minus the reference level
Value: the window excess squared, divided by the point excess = 0.05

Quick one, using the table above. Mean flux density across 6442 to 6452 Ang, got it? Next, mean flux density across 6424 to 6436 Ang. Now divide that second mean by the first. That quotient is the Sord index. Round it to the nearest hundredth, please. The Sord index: 1.00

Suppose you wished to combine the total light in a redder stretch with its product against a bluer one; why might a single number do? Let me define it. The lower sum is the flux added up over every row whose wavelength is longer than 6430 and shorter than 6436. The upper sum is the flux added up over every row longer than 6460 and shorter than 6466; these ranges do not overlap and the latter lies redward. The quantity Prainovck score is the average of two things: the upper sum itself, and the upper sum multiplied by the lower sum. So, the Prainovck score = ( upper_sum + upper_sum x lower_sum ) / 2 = 524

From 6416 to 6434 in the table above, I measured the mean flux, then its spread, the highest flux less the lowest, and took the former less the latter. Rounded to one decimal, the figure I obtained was 15.2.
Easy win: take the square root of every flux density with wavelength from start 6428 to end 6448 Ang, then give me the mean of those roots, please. 4.01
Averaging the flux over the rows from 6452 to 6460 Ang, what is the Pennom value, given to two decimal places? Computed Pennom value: 15.98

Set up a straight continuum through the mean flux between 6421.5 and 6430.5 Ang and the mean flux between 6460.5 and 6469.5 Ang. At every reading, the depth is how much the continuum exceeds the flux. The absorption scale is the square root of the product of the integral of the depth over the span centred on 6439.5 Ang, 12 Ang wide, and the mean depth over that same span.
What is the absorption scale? 0.22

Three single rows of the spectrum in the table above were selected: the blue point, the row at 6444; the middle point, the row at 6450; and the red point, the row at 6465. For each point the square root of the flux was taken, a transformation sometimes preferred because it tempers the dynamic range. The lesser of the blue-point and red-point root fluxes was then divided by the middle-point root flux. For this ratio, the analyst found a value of 1.00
